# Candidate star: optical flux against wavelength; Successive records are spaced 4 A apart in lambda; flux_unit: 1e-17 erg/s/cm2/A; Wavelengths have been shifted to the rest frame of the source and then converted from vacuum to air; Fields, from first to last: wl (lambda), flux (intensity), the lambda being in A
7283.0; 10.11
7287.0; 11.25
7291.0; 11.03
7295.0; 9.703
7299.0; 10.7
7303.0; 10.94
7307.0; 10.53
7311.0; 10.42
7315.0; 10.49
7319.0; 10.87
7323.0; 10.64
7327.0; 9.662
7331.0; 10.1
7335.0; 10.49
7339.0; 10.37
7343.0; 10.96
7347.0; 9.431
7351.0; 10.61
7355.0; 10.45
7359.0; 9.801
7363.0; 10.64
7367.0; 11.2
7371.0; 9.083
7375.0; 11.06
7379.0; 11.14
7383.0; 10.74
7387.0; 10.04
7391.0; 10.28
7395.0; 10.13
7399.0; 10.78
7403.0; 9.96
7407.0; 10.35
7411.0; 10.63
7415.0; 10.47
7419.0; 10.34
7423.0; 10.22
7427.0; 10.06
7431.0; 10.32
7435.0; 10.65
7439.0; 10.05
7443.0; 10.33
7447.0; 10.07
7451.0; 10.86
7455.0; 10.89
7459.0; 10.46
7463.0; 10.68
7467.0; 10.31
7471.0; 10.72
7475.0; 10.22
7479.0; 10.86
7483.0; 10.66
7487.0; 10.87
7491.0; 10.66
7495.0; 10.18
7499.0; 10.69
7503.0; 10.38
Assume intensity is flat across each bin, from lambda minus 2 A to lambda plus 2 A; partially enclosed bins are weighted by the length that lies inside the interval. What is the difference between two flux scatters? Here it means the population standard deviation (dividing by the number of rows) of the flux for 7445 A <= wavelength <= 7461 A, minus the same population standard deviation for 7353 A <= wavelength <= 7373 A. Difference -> -0.39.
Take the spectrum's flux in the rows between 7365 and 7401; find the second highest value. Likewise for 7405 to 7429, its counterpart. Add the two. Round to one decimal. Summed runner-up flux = 21.6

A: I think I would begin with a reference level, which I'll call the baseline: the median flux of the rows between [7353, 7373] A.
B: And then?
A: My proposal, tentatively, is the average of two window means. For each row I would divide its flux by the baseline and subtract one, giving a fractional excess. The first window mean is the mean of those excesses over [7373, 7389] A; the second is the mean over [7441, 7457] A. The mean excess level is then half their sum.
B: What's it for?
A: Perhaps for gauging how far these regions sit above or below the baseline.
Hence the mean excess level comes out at 0.018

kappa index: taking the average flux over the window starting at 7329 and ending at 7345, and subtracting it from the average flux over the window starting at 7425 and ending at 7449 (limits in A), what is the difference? -0.23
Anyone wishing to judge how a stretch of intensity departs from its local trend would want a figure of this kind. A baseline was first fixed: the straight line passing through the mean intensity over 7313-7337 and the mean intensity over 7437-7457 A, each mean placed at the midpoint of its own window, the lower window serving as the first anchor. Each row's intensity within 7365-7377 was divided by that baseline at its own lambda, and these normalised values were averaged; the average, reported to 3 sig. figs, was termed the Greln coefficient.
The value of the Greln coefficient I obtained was 1.00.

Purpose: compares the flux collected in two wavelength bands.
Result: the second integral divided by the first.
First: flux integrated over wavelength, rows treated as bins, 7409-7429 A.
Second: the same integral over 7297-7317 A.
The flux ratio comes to 1.03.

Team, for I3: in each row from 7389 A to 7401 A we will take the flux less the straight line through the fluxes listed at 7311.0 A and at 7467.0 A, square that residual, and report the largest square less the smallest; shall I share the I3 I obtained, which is 0.17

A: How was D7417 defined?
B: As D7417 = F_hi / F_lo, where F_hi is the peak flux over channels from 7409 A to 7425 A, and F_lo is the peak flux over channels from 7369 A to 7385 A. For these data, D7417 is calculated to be 0.954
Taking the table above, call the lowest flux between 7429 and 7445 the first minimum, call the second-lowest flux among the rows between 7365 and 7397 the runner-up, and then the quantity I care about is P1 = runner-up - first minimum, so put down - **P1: 0.0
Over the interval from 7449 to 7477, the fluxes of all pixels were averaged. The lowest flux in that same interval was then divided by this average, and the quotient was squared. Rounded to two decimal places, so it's 0.93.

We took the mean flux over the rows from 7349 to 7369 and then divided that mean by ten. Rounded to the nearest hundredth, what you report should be 1.05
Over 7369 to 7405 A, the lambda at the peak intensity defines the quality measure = 7379.0 A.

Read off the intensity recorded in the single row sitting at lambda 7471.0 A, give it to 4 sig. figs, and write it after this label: 10.72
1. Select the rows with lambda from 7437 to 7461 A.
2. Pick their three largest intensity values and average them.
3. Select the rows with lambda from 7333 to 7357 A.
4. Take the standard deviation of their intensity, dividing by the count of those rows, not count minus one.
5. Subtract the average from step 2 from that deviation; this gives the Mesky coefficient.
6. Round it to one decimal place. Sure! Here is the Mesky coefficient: -10.3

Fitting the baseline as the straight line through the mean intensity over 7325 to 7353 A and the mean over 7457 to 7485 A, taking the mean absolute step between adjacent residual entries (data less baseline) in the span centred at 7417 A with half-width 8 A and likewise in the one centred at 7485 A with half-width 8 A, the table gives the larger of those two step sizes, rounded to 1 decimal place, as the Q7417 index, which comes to 0.2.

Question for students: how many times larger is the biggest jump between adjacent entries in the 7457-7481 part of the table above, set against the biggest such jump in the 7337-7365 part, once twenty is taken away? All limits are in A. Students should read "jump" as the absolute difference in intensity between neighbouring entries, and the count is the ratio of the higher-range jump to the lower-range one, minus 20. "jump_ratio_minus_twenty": -19.6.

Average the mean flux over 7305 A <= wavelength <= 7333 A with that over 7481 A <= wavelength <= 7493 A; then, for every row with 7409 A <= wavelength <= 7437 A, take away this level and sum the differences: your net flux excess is -1.2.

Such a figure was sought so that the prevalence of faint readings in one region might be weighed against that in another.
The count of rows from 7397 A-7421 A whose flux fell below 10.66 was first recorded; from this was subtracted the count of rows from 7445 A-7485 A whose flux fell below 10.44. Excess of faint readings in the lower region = 2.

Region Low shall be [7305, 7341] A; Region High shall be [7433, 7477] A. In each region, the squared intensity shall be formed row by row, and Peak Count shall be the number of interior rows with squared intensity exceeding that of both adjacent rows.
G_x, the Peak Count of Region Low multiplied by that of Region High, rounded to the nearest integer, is 8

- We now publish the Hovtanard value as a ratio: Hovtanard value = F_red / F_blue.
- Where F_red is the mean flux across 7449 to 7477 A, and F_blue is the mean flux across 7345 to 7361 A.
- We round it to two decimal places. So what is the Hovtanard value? 1.05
